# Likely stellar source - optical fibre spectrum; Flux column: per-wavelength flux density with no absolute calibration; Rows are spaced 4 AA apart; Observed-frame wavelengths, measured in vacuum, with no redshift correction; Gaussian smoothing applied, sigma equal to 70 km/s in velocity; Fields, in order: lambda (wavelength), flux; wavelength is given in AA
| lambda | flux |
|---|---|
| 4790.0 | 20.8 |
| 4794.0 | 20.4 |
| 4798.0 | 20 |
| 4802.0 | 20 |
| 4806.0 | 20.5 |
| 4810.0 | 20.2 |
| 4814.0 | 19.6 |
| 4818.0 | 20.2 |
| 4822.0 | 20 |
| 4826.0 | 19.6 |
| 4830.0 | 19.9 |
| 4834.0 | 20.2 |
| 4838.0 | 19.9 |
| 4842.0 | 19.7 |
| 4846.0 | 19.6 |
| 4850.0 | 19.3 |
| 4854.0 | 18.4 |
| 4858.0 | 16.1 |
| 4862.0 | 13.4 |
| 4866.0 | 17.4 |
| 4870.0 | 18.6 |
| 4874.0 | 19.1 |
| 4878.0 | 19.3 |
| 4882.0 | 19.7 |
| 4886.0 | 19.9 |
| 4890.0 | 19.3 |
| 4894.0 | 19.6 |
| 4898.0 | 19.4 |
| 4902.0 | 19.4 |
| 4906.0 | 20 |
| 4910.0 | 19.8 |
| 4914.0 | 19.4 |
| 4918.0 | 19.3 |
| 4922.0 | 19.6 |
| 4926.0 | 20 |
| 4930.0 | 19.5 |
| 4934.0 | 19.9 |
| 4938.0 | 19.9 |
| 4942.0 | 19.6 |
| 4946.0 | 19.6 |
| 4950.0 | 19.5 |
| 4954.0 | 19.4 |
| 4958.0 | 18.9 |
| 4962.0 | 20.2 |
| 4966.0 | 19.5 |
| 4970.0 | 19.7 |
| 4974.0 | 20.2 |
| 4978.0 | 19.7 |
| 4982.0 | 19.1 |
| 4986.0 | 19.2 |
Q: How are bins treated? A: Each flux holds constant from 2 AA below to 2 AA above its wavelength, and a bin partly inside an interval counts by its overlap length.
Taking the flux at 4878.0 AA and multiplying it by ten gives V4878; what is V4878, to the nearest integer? 193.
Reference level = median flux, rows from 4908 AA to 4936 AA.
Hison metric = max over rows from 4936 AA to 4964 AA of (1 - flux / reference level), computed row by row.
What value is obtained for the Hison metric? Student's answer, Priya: 0.036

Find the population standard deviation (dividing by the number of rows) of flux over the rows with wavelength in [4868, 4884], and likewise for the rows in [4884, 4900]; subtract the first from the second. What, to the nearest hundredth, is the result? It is -0.17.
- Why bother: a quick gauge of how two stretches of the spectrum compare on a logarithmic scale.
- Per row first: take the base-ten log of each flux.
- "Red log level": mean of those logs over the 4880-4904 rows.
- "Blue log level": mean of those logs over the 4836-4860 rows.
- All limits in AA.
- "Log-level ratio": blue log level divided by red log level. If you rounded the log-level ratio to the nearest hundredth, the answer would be 0.99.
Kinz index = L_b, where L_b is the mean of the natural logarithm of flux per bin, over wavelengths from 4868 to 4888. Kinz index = 2.961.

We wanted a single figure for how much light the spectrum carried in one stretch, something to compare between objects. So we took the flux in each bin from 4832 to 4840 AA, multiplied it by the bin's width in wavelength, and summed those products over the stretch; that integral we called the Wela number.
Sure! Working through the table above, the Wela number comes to 160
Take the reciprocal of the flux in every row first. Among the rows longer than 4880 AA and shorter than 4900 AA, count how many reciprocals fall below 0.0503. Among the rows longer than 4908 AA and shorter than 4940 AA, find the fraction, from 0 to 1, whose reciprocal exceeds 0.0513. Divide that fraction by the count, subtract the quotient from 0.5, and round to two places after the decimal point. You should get 0.25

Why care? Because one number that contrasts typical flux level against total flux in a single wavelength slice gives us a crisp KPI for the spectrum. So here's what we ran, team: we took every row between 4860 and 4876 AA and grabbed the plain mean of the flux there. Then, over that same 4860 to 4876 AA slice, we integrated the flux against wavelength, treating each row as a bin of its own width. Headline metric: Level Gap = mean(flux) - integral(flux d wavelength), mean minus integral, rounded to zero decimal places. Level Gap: -257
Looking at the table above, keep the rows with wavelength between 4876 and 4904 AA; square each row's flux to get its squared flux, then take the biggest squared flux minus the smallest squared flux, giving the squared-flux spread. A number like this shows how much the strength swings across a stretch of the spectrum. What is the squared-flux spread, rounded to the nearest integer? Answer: 24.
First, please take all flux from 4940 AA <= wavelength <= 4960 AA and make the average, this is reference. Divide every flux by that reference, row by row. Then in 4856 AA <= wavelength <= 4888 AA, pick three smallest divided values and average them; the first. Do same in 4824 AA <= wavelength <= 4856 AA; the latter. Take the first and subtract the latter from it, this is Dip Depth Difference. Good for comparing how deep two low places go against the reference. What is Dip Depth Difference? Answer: -0.18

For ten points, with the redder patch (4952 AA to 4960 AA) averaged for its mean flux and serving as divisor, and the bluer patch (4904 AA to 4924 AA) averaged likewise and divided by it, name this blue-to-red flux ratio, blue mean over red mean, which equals 1.02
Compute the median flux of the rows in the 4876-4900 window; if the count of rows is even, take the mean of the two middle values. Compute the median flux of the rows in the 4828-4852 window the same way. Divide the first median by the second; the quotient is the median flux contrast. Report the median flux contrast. 0.98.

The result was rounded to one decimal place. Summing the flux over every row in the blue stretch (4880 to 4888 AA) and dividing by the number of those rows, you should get 19.8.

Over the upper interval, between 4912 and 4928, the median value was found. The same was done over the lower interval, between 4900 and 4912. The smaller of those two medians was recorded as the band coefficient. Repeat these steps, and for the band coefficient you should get 19.5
